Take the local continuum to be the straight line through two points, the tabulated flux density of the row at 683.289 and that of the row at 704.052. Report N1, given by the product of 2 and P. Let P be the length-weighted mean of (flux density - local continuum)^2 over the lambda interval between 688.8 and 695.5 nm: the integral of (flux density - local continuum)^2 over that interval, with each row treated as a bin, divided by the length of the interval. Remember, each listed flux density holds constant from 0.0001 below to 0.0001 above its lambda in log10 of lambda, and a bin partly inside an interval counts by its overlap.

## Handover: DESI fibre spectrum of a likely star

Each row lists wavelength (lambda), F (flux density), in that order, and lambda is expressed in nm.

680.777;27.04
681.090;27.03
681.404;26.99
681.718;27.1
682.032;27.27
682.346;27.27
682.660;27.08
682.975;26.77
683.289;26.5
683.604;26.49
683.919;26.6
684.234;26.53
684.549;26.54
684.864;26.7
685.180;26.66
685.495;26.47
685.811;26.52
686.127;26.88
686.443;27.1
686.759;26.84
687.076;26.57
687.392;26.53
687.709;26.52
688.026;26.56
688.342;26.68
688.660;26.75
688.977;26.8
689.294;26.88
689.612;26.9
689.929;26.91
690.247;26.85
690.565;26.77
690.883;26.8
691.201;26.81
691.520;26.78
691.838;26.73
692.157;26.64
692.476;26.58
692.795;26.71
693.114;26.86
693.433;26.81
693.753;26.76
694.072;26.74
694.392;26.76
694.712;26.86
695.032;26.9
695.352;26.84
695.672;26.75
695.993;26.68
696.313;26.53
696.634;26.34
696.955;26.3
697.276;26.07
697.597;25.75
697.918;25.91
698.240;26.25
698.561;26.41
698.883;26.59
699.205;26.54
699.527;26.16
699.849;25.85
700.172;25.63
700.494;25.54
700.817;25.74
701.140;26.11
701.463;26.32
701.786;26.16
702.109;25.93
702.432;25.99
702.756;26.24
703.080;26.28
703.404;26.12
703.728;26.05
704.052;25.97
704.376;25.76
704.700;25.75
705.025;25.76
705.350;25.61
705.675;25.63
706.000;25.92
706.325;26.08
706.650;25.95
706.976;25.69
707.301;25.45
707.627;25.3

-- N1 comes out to 0.56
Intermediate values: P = 0.28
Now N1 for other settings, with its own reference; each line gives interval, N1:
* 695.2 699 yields 0.28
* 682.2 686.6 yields 0.25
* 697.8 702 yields 0.20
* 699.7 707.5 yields 0.12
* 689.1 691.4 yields 0.55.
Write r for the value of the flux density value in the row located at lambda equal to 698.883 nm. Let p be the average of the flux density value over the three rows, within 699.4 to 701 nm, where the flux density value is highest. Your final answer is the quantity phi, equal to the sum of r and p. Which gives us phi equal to 52.5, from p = 25.9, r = 26.59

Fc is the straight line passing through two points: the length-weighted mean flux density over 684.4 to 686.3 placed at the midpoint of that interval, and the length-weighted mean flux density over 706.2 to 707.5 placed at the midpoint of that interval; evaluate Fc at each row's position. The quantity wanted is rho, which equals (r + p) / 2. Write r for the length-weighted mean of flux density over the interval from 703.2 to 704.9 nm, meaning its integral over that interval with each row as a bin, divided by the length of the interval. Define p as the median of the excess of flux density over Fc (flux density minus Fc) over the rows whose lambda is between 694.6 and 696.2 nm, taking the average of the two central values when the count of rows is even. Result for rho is 13.27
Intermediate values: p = 0.60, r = 25.9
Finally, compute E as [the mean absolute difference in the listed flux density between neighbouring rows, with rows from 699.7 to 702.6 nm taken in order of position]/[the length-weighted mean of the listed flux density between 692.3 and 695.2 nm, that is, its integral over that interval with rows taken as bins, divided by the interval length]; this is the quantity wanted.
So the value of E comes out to 0.007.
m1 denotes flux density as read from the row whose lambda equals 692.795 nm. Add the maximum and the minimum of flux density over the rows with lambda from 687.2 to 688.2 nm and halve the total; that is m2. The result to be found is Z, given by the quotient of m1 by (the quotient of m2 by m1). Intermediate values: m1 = 26.71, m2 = 26.5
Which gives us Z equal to 26.9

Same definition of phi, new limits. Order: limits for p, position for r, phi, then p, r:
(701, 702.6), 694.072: 52.9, 26.2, 26.74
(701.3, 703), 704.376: 52.0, 26.2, 25.76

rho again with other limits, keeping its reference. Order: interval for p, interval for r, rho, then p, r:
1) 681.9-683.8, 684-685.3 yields 13.40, 0.19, 26.6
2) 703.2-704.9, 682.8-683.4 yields 13.37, 0.08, 26.7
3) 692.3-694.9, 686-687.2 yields 13.66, 0.47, 26.8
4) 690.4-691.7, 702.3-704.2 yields 13.25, 0.39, 26.1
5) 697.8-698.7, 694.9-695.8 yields 13.49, 0.13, 26.8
